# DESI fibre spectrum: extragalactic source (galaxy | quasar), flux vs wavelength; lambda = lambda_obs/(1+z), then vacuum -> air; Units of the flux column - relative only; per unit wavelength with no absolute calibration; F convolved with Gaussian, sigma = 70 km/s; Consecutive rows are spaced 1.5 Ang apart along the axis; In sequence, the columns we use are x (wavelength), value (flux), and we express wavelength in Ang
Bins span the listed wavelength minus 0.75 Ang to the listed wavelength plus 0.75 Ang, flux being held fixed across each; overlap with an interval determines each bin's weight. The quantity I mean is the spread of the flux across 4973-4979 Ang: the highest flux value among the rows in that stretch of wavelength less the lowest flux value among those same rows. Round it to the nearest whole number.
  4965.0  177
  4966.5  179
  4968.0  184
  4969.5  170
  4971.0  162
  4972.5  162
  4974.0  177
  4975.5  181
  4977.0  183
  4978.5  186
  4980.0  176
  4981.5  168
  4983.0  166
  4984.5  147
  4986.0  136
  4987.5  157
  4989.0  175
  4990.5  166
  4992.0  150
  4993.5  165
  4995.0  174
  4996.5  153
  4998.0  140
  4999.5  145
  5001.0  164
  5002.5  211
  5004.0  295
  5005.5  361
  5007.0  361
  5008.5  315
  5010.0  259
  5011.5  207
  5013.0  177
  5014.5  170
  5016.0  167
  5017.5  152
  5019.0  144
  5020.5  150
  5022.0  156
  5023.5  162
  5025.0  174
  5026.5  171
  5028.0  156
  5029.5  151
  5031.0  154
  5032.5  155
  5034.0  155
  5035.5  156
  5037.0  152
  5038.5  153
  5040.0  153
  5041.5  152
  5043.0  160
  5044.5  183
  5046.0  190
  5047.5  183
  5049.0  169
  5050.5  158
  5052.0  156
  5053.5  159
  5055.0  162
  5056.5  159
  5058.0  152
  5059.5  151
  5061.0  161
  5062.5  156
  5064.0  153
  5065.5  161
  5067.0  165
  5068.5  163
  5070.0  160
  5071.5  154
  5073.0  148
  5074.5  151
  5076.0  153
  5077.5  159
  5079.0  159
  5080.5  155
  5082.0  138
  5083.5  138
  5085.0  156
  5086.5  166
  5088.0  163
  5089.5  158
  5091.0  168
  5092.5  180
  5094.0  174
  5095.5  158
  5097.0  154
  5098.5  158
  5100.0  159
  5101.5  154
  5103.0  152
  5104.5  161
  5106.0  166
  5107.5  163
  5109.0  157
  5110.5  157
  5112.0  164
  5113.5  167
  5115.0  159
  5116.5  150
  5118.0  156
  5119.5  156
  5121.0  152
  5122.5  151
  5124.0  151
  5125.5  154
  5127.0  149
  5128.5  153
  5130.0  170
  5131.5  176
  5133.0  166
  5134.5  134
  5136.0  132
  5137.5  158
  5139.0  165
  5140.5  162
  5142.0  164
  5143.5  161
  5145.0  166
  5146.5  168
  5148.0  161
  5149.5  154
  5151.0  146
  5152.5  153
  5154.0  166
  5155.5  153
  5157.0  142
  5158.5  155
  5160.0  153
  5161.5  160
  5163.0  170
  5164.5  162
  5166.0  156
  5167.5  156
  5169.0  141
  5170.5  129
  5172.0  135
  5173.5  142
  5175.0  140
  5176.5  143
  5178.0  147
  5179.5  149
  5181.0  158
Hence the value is 9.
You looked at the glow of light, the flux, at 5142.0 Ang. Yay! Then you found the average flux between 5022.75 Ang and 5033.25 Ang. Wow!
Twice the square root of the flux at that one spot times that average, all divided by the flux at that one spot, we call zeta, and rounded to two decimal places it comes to 1.98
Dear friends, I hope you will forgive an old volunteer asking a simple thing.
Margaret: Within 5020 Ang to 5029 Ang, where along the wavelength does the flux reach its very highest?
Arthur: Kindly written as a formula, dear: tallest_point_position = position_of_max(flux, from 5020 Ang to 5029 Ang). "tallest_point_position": 5025.0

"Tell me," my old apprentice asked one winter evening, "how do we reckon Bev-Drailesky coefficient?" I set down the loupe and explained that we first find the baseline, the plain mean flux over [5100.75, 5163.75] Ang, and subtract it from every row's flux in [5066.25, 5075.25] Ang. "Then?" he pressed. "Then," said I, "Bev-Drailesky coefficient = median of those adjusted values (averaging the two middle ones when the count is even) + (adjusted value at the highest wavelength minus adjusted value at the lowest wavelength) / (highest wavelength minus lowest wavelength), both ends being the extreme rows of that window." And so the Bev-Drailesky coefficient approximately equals -2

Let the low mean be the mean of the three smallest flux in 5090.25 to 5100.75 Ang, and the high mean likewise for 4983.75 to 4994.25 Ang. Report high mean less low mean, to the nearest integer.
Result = -12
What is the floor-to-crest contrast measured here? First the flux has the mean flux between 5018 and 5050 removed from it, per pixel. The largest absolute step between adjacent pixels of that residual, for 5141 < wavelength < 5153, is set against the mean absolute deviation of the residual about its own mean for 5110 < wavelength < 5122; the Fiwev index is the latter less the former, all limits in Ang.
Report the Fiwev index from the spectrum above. -4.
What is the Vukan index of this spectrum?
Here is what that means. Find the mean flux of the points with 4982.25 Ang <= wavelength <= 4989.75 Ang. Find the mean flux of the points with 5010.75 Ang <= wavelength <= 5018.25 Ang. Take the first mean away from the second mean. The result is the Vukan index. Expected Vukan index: 18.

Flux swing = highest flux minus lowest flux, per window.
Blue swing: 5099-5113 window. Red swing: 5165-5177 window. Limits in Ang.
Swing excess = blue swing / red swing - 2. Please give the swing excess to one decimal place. -1.5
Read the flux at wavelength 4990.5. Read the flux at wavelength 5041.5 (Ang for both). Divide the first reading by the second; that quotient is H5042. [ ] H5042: 1.09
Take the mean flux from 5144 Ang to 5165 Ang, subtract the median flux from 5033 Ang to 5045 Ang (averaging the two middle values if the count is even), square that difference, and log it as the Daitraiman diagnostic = 14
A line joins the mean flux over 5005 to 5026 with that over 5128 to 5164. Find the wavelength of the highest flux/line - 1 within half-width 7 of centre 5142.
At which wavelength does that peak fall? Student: 5146.5 Ang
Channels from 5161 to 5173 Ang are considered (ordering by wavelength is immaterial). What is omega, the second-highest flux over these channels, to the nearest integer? 162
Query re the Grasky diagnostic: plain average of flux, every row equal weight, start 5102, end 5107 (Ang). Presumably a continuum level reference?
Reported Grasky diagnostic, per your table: 160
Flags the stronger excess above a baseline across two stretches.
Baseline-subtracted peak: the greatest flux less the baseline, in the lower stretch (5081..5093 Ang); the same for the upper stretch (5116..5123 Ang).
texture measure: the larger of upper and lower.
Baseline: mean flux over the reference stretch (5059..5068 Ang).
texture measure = 22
